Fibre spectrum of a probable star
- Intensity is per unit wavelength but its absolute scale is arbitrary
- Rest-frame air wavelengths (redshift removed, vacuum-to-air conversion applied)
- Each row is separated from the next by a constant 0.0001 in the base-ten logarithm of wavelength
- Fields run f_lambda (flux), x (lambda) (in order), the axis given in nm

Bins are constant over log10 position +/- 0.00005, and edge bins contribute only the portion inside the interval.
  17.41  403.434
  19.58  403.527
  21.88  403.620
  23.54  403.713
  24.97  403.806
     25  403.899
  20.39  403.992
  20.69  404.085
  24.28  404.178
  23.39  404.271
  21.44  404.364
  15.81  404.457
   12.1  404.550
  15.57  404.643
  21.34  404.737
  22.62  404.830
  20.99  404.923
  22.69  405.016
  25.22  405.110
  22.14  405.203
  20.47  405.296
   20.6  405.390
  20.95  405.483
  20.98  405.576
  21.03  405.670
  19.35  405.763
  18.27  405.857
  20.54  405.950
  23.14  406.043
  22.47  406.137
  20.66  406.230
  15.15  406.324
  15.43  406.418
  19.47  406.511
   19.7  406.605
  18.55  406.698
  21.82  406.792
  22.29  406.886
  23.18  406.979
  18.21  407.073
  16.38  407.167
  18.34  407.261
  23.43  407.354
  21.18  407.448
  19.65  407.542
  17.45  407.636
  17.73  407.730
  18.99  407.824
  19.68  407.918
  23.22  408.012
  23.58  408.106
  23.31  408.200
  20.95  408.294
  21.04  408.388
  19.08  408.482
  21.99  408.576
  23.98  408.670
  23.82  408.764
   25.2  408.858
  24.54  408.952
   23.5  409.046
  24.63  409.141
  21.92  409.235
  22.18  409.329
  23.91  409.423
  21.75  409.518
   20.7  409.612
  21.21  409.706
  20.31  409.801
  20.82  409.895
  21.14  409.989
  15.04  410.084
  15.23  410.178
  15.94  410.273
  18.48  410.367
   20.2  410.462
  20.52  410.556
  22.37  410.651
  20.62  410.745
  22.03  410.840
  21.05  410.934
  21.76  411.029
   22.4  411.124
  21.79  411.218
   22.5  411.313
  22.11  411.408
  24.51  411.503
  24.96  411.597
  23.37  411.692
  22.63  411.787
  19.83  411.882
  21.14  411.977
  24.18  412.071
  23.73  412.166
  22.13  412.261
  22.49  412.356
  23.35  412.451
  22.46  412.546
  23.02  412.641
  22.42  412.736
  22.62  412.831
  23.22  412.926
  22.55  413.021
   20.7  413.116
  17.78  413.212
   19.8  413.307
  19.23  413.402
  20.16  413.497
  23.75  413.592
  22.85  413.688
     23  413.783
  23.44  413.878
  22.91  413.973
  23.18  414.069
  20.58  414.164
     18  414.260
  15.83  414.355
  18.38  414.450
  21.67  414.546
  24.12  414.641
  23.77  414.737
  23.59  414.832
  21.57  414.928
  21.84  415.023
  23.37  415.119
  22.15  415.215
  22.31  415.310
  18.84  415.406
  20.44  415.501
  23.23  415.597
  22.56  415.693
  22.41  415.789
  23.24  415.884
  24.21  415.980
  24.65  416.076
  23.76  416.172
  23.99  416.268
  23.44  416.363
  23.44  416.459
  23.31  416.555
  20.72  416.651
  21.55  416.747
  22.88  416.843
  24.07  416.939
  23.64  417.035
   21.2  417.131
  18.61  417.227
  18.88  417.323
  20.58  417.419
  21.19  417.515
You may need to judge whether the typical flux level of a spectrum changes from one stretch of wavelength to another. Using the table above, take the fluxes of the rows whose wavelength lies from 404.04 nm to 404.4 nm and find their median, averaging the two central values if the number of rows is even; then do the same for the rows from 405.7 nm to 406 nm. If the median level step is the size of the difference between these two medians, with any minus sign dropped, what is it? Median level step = 3.1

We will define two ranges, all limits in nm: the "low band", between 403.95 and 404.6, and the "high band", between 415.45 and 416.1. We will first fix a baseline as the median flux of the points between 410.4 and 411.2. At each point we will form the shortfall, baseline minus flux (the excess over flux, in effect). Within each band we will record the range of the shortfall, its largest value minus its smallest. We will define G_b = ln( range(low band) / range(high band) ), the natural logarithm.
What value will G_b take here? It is 1.06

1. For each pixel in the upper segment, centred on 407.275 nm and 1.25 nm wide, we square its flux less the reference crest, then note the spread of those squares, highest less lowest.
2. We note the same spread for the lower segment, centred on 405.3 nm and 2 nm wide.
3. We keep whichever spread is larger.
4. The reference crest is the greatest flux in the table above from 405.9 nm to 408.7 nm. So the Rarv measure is 140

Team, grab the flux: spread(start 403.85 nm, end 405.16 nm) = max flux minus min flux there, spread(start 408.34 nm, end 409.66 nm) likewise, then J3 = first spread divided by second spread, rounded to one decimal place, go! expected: 2.1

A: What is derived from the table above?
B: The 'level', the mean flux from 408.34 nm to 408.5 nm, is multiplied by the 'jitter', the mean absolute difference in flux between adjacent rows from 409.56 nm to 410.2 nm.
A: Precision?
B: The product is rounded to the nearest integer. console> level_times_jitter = 29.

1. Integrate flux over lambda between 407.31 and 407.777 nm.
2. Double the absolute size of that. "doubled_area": 19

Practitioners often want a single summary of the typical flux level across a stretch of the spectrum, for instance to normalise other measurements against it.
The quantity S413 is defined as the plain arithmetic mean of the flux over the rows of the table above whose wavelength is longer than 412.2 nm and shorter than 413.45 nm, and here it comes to 21.7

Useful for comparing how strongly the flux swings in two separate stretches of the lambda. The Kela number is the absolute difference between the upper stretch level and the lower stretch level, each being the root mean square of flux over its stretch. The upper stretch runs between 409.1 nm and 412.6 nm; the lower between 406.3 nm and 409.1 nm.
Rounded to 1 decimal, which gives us 0.7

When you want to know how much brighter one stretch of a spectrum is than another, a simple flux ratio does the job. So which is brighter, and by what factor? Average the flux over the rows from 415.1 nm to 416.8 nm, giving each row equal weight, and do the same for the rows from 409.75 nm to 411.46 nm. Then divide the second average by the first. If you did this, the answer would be 0.89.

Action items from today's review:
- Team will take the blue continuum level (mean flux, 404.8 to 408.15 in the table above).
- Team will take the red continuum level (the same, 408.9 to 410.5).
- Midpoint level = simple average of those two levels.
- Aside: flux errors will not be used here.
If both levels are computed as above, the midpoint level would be 20.6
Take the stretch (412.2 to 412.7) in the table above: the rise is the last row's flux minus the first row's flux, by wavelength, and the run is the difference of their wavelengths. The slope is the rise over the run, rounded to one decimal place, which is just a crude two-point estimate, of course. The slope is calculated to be 2.3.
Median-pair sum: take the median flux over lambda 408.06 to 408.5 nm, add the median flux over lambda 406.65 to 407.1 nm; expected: 42.9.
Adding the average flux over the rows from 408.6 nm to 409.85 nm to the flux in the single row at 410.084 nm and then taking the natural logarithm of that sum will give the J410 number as 3.64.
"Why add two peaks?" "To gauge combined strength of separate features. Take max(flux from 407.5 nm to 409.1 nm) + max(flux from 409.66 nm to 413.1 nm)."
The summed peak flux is 50.2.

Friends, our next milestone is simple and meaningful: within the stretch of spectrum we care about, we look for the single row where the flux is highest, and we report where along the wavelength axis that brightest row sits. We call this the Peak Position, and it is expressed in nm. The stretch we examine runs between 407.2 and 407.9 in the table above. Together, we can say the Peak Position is 407.354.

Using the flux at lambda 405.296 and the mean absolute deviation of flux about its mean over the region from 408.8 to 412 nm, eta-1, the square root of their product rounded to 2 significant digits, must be 6.0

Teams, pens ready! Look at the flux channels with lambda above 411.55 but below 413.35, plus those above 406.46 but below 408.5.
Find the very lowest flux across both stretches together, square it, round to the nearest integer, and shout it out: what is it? 268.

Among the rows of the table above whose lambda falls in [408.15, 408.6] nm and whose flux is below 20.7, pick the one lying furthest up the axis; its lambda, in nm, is 408.482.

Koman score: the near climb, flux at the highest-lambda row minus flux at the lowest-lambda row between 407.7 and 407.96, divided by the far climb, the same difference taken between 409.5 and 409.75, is -3.6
